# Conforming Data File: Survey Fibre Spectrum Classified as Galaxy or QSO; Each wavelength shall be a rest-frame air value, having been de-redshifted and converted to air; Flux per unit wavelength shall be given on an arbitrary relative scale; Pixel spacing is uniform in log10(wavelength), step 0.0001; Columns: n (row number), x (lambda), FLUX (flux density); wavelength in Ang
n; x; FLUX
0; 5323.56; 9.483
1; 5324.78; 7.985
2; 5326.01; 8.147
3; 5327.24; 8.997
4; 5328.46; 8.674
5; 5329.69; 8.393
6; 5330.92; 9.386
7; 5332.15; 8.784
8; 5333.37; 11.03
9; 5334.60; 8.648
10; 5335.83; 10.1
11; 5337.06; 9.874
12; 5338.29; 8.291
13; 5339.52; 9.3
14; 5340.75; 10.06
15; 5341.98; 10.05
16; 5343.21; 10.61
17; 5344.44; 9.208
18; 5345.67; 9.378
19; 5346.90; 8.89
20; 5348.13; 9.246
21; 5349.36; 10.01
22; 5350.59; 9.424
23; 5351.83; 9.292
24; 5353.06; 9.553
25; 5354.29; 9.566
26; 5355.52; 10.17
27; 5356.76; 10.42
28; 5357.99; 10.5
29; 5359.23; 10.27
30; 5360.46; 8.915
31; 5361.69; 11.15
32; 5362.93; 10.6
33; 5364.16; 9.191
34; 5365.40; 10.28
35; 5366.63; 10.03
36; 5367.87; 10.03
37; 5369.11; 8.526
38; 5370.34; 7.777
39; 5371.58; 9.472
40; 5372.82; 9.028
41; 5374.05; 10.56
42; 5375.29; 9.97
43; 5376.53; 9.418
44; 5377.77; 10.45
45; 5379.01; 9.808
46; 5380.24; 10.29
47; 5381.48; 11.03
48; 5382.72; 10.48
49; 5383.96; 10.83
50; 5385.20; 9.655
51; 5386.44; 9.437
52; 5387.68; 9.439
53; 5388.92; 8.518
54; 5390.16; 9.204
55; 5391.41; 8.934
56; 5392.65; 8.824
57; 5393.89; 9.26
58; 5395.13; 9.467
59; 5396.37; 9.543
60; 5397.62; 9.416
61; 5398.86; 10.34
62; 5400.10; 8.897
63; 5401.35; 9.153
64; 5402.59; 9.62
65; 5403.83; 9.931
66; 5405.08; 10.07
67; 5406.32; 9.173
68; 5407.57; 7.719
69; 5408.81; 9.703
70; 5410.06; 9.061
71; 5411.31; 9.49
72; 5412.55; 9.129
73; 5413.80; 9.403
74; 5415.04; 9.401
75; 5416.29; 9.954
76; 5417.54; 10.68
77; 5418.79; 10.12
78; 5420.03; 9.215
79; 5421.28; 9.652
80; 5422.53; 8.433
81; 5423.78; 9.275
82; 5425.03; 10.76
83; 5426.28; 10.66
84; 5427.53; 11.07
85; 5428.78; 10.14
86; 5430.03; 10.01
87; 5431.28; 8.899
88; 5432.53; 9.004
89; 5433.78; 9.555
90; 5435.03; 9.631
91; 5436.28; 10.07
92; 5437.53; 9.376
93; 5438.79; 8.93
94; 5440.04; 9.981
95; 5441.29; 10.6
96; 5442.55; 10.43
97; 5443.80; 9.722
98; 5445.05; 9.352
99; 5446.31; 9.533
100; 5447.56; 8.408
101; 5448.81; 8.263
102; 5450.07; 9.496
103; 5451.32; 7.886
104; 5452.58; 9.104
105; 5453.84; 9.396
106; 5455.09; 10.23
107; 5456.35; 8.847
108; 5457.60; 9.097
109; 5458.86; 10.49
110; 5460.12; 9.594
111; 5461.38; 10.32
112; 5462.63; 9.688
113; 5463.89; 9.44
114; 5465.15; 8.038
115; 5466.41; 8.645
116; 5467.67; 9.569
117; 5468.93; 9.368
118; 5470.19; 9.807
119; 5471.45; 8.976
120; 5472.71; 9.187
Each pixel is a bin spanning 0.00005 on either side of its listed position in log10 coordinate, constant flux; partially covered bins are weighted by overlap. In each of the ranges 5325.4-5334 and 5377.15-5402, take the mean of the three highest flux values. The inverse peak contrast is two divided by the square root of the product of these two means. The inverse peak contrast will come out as 0.195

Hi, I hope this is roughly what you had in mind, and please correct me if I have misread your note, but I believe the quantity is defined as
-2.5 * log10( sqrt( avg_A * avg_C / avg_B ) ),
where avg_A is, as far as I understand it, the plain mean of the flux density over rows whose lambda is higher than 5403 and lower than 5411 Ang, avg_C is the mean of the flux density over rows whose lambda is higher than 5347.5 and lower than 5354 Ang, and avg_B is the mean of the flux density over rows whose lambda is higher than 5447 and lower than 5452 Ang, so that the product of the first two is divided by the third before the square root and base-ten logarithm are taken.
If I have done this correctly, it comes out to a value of -1.27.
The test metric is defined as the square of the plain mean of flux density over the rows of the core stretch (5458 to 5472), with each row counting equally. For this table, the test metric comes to 89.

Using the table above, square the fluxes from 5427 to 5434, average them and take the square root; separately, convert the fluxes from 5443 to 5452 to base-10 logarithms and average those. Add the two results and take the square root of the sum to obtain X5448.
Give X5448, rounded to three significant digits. 3.28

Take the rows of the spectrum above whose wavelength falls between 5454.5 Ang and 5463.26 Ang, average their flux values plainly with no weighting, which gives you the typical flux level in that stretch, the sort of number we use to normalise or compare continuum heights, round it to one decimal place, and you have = 9.8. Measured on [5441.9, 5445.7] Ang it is 9.8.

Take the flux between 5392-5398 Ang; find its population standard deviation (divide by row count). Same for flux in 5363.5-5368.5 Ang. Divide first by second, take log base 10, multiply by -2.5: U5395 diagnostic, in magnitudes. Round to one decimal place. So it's 0.5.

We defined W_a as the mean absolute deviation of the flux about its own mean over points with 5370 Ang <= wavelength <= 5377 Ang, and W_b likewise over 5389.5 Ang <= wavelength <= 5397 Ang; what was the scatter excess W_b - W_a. -0.43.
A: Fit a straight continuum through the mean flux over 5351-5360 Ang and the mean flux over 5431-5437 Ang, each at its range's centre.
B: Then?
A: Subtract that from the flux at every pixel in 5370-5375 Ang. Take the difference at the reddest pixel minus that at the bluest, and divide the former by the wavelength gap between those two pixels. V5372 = 0.76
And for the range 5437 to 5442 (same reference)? 0.33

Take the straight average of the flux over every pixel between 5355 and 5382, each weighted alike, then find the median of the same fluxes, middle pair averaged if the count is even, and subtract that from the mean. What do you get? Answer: -0.20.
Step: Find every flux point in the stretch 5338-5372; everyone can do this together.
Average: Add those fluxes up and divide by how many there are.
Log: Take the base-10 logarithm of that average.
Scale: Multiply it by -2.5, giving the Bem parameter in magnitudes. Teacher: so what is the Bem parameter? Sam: -2.46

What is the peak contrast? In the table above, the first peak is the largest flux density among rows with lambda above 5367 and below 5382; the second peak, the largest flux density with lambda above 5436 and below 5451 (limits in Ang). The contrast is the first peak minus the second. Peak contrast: 0.4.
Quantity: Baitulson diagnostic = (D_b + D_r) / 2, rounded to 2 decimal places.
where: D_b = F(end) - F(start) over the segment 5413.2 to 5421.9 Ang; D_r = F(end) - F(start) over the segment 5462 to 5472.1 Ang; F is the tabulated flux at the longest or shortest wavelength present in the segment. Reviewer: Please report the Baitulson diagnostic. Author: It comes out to -0.23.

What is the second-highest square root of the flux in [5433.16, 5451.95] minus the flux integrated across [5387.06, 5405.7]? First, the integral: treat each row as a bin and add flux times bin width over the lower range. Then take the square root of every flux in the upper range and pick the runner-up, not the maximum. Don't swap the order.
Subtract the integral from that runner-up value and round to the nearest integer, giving -171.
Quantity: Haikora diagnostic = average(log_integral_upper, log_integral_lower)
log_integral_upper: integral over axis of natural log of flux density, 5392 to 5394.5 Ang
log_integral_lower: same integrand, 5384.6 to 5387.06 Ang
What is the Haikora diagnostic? 5.53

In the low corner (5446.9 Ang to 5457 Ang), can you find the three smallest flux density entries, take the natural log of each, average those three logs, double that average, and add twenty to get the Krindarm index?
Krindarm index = 24.2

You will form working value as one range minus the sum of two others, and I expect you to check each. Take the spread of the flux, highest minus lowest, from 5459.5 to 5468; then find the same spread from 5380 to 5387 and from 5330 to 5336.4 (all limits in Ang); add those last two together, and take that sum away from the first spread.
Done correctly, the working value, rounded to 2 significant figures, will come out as -1.7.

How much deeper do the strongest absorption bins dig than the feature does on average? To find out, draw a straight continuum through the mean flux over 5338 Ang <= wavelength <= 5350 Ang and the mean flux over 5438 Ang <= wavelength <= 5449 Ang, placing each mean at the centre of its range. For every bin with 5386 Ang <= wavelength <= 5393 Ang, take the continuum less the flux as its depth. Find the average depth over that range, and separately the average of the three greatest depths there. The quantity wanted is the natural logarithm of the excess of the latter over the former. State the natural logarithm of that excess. -1.20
